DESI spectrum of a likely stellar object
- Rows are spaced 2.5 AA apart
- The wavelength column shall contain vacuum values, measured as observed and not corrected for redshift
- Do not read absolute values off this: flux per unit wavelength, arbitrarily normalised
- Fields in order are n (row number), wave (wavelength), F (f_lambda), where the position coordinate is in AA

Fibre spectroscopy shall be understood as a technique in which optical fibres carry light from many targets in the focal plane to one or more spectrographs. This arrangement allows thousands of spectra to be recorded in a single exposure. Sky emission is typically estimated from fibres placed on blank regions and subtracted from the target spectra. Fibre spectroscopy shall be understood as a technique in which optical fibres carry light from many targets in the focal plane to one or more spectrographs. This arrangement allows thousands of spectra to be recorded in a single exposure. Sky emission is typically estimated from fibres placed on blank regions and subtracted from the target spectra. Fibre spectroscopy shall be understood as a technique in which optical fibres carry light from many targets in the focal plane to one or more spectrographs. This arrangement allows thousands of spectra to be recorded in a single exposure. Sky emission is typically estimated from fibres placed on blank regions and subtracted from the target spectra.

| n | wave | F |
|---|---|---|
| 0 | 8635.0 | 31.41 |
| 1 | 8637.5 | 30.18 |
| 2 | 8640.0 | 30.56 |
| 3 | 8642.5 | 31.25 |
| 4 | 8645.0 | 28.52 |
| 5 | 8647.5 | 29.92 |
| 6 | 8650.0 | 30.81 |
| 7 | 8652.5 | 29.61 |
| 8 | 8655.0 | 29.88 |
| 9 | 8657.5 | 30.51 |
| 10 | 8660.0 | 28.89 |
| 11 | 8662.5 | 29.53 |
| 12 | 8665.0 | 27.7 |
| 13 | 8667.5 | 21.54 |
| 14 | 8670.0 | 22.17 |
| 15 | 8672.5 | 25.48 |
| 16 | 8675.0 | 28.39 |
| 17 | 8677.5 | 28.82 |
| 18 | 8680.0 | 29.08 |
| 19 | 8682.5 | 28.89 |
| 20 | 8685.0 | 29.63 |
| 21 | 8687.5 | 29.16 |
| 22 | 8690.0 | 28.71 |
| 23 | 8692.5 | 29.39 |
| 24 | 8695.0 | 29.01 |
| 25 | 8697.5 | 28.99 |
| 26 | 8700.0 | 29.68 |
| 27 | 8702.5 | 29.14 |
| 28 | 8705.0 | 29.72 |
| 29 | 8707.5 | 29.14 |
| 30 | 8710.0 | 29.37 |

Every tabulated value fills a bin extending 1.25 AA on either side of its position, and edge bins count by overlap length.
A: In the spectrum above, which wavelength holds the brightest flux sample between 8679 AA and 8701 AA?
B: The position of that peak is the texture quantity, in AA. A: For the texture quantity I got 8700.0 AA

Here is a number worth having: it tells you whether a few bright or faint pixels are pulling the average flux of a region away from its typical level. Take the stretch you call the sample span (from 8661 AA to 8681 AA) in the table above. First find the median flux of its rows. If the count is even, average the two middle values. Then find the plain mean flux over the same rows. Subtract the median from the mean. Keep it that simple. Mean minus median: -1.5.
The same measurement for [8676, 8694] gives 0.0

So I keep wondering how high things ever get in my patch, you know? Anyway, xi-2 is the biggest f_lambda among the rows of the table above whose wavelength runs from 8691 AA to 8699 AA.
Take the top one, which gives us 29.39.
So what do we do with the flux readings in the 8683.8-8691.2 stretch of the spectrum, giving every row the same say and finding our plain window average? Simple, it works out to 29.17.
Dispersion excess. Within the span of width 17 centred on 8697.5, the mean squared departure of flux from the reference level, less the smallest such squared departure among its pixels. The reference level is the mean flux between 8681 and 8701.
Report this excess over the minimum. 0.1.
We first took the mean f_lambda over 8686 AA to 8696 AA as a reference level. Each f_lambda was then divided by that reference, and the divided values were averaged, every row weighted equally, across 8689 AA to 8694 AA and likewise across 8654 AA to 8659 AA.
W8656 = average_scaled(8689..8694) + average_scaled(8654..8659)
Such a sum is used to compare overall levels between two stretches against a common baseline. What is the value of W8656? 2.04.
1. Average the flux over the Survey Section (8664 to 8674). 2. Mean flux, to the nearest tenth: 24.2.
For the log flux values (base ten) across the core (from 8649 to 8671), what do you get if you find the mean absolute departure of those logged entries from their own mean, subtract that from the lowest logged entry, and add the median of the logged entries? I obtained 2.76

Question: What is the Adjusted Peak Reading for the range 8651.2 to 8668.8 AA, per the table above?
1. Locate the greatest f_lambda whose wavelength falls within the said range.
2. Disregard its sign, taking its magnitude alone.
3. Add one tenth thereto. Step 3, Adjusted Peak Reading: 30.6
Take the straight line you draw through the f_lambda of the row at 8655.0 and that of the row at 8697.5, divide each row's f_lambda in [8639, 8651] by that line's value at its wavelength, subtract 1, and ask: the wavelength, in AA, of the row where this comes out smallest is 8645.0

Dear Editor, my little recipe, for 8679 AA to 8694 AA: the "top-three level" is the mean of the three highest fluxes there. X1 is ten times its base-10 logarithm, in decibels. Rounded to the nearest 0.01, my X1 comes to 14.68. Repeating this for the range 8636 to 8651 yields 14.90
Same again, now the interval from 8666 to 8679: 14.40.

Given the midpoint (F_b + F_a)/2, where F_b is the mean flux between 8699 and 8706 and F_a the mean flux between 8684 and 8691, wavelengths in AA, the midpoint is 29.3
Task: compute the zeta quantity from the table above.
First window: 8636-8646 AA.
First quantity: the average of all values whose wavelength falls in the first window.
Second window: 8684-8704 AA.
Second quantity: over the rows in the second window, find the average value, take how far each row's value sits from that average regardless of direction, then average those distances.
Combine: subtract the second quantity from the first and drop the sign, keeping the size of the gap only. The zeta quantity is 29.9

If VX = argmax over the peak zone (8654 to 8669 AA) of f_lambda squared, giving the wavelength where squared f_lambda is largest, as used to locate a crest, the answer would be 8657.5 AA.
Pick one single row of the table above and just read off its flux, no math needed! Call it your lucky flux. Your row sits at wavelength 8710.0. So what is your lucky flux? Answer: 29.37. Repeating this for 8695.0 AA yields 29.01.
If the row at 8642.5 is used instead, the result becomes 31.25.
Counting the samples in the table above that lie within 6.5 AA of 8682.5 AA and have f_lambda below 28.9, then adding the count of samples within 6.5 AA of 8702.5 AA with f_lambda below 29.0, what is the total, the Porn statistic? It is 3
